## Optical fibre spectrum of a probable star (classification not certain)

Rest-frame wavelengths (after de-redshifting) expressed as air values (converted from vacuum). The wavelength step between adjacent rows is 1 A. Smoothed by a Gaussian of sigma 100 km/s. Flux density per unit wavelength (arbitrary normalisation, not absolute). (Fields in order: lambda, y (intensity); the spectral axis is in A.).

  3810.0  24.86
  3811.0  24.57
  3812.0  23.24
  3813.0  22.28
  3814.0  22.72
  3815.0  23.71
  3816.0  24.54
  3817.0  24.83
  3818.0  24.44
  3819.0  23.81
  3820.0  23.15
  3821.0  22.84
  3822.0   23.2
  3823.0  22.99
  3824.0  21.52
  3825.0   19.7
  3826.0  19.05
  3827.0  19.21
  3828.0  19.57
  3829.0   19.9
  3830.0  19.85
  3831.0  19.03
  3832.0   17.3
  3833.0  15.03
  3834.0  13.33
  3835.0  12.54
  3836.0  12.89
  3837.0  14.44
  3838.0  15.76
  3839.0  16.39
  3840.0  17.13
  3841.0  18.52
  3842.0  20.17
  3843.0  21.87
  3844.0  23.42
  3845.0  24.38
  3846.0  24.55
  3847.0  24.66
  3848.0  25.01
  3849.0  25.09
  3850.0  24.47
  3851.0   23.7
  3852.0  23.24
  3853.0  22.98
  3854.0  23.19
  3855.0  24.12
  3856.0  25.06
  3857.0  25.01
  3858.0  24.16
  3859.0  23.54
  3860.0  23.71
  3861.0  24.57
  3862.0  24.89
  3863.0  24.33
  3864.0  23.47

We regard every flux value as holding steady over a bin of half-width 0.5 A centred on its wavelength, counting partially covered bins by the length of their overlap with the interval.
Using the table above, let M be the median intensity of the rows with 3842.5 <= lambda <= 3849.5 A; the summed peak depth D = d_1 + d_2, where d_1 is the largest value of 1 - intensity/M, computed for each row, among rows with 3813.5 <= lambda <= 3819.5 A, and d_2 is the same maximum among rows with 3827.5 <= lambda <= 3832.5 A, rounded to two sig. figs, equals 0.37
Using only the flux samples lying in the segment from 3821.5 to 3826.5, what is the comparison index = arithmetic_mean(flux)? 21.3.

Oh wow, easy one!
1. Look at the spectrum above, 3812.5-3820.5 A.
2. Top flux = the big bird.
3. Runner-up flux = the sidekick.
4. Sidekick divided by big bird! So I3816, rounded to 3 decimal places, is 0.988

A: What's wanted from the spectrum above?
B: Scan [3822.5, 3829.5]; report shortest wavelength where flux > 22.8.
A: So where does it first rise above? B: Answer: 3823.0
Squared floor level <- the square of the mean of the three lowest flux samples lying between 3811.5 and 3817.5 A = 517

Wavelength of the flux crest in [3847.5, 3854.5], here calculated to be 3849.0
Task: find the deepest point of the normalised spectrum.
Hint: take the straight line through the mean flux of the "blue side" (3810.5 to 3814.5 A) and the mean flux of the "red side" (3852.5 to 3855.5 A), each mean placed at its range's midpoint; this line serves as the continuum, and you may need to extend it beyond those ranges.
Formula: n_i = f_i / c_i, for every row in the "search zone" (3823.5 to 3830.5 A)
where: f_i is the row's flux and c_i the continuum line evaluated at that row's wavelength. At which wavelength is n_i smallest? 3826.0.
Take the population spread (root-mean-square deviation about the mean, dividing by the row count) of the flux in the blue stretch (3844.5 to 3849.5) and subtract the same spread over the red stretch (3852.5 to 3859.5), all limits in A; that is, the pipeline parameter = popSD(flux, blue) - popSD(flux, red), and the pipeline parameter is -0.5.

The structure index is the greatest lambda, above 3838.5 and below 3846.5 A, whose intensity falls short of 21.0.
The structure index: 3842.0 A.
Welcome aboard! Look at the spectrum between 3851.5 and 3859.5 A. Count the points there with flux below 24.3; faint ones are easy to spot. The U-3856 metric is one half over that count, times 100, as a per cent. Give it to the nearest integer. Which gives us 8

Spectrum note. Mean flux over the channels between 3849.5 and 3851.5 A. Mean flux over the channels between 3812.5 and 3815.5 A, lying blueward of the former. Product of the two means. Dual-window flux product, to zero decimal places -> 552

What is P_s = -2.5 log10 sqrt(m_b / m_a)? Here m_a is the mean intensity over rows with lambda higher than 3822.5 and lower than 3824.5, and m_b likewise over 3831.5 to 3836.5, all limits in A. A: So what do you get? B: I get 0.24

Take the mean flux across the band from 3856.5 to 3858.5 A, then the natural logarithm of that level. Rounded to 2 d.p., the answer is 3.20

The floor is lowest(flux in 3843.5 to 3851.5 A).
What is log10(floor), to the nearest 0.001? 1.370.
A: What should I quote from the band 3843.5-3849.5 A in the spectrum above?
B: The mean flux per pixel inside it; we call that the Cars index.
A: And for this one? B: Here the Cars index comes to 24.5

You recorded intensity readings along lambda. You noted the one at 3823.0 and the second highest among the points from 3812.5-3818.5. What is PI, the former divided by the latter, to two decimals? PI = 0.94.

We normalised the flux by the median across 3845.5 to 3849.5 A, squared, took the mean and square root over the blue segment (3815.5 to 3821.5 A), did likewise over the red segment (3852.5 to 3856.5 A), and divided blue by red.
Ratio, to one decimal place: 1.0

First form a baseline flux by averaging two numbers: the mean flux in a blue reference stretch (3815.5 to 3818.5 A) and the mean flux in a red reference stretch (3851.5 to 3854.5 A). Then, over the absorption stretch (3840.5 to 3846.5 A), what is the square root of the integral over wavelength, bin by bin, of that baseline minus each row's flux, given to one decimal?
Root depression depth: 3.2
